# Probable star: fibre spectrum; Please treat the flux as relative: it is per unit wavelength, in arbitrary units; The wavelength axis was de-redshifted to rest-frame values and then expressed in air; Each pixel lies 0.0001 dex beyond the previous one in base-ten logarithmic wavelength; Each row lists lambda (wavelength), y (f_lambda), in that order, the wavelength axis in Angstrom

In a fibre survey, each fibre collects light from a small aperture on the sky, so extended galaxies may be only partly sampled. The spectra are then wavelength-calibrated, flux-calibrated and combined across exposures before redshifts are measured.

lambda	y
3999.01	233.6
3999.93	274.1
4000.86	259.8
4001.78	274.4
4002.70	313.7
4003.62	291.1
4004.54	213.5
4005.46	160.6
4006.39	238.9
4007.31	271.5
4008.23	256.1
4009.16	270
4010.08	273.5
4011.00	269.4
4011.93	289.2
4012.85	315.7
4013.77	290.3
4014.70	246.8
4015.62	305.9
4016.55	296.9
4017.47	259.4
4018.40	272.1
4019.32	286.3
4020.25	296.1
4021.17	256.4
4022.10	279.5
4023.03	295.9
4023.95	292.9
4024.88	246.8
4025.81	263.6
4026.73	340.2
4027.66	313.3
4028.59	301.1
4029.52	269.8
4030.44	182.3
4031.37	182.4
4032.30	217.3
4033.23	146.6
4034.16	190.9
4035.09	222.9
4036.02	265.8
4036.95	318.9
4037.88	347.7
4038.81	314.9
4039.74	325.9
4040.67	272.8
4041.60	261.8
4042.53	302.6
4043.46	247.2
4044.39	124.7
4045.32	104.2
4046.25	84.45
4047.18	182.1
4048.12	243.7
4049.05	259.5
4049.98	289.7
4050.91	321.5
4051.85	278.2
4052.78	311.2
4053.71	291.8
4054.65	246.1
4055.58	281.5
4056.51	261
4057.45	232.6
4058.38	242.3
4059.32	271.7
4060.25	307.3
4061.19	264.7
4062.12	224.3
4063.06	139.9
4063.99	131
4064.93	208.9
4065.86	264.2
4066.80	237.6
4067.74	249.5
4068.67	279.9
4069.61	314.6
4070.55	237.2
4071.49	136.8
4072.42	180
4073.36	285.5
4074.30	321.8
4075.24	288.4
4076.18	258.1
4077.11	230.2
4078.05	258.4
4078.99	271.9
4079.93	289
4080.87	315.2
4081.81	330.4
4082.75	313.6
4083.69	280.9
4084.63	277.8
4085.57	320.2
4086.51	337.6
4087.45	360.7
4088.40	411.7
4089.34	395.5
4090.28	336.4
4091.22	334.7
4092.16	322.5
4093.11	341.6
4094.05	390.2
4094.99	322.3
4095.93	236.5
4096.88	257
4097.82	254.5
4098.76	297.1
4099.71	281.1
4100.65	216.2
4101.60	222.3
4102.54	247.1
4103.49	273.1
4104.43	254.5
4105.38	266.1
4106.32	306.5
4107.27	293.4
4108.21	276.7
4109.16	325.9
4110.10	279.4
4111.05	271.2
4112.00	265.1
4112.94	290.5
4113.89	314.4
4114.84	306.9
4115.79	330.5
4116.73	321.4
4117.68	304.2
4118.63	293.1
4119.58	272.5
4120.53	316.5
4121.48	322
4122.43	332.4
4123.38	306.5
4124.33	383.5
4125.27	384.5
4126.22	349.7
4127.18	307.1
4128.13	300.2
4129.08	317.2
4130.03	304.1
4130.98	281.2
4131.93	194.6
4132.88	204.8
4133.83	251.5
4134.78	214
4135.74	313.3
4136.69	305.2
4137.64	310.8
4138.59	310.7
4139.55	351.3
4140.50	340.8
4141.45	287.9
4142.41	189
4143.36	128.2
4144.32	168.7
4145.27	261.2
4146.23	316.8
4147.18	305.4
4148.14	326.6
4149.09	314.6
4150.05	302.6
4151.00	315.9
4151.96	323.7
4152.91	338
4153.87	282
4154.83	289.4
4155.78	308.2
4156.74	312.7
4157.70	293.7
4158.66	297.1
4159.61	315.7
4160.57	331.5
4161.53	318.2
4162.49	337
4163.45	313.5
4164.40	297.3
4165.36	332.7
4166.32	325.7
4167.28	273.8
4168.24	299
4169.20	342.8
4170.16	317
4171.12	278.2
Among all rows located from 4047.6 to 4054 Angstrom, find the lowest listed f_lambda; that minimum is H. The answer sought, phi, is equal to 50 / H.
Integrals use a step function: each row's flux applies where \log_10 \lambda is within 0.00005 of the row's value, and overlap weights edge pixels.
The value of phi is 0.21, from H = 243.7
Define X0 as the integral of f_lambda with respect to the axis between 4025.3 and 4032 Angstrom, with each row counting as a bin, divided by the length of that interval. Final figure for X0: 263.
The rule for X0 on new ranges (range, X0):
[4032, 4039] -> 251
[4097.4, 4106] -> 258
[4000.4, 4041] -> 268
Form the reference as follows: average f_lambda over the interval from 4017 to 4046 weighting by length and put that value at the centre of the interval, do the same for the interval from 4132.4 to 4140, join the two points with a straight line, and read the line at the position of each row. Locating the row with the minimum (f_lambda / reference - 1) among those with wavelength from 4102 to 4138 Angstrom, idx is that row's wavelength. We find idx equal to 4131.93 Angstrom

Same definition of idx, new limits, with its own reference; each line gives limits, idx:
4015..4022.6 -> 4021.17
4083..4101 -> 4100.65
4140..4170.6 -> 4143.36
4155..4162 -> 4157.70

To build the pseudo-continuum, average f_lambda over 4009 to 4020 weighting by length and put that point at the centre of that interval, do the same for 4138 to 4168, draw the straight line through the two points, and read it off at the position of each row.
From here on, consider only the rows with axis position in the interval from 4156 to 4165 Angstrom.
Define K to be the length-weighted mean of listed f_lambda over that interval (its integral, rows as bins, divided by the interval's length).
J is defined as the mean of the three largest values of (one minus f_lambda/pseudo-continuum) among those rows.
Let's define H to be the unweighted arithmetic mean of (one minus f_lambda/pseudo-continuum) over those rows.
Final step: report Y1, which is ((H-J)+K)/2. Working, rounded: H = -0.05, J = 0.01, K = 313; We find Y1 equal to 157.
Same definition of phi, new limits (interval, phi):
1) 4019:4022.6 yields 0.20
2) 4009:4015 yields 0.20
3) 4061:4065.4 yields 0.38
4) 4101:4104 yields 0.22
